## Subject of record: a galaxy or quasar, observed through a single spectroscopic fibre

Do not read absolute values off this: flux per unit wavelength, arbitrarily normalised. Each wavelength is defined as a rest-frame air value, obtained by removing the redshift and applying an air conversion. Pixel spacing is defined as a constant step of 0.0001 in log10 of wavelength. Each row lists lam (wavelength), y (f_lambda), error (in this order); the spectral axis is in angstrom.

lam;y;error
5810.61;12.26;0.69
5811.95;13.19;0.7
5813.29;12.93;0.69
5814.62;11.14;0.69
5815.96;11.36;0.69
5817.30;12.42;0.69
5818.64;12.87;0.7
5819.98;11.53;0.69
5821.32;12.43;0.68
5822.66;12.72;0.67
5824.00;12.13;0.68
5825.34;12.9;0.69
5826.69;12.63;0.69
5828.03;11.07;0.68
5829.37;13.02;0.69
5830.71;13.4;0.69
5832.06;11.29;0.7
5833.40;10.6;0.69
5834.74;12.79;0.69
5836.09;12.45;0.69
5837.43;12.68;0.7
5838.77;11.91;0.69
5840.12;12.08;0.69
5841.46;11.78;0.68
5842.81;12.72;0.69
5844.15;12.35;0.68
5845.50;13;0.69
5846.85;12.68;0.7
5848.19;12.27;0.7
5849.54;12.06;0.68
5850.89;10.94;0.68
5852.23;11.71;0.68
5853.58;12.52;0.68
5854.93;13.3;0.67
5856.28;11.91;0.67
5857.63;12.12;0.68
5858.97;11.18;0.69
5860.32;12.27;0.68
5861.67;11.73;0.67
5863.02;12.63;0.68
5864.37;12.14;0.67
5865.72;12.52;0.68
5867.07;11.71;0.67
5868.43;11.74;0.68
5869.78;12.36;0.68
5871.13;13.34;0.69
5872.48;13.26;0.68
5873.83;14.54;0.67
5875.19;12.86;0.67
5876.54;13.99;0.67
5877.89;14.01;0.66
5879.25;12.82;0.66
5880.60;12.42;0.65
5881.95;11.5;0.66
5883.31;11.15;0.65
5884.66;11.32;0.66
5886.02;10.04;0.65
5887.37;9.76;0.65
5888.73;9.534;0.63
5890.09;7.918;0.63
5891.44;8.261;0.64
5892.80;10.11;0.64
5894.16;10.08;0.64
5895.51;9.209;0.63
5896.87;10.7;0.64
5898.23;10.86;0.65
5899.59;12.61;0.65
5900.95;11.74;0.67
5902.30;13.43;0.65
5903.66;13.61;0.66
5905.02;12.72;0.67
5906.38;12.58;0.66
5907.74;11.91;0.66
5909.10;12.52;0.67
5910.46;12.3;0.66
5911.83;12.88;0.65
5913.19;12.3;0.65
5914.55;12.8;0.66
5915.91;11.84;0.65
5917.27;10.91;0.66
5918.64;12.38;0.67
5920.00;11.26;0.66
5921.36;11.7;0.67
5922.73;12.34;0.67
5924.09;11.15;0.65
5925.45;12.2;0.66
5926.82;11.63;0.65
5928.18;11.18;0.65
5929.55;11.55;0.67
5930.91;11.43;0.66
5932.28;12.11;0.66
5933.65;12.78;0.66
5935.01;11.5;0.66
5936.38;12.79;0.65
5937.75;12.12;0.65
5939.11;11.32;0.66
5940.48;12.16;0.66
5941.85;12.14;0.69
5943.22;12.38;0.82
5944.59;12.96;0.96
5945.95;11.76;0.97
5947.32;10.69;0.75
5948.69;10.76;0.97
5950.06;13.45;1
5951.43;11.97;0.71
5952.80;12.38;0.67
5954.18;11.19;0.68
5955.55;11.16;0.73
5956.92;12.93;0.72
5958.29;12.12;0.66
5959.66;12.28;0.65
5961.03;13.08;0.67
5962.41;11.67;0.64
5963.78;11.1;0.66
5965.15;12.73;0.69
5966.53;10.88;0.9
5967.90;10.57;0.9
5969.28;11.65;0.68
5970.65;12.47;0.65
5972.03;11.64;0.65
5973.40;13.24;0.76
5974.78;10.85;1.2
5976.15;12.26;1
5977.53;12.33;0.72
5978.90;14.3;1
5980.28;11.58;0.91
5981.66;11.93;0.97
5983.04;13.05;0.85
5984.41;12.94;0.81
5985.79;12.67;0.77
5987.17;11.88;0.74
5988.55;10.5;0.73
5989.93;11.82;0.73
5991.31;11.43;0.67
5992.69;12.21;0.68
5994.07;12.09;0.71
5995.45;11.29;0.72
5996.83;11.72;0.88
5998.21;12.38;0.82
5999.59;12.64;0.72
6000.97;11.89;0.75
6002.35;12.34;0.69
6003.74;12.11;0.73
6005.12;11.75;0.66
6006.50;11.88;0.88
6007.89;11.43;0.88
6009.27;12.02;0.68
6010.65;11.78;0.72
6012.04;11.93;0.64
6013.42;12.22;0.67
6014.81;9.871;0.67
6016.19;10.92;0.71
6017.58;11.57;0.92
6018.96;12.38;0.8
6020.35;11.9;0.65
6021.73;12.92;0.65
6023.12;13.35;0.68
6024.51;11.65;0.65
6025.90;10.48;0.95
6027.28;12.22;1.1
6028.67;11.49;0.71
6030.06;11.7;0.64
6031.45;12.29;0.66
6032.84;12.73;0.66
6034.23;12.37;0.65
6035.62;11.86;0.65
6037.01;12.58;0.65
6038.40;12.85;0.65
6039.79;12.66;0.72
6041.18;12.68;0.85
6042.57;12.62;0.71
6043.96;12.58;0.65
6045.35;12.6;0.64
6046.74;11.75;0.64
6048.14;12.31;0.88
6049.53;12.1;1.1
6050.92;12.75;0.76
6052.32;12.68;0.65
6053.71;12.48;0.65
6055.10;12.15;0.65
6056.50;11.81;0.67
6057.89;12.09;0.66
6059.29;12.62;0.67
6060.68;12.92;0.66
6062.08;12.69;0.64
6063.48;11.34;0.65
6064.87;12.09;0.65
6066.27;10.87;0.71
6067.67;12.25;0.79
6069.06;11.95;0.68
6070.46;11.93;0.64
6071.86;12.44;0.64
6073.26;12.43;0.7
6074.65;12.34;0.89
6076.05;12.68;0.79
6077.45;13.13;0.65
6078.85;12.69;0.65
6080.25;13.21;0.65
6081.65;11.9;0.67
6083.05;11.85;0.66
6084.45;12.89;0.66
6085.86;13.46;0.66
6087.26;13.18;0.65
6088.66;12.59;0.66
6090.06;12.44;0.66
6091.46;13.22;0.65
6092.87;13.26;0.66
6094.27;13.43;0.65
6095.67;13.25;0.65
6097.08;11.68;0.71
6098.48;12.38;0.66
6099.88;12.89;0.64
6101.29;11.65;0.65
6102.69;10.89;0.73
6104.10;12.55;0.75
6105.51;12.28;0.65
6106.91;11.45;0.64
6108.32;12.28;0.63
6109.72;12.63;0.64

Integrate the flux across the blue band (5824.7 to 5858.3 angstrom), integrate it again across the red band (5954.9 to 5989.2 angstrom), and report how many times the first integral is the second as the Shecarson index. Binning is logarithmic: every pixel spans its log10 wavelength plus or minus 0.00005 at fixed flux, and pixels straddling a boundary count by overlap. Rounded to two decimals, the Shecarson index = 0.99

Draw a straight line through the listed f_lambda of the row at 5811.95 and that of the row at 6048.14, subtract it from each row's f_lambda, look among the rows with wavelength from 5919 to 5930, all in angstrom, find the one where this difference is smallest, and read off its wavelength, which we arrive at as 5924.09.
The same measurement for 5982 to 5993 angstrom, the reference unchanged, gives 5988.55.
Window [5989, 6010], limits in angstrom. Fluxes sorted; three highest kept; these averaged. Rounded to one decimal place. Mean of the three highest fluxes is 12.5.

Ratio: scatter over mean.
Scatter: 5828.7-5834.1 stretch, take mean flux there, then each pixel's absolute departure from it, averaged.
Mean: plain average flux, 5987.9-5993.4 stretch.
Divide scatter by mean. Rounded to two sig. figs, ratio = 0.099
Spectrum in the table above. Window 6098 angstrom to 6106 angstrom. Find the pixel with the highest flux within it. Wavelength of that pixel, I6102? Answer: 6099.88 angstrom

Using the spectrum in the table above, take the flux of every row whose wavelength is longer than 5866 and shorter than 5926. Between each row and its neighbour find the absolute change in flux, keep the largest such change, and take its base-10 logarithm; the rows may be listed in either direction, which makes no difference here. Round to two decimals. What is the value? 0.27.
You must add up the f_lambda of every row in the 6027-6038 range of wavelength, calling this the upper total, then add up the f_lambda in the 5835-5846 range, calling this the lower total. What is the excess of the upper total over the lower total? -1.7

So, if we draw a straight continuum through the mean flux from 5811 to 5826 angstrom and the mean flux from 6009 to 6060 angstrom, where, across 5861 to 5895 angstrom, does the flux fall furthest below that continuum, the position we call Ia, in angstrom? 5890.09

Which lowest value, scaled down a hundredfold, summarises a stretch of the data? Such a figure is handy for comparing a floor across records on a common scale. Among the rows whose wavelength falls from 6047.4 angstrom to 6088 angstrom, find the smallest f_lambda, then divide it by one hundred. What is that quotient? 0.109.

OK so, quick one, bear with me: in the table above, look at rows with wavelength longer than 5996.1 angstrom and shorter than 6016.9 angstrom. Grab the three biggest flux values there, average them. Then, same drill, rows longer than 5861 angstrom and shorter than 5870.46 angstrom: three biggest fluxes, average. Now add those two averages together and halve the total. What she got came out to 12.5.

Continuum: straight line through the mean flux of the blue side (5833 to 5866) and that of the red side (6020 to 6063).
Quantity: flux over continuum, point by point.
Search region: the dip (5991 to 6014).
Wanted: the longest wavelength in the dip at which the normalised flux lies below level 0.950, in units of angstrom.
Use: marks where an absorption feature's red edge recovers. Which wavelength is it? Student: 6007.89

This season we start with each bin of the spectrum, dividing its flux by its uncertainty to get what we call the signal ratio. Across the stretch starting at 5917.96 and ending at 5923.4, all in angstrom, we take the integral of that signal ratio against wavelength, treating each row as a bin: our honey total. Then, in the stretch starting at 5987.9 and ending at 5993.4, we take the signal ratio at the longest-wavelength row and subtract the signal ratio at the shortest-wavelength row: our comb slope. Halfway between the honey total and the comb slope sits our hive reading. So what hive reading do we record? 50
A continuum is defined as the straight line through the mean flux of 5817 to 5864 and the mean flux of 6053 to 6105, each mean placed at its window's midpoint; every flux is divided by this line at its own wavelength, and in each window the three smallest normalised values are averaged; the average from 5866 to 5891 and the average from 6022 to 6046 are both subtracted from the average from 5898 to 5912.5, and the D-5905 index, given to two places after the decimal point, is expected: -0.71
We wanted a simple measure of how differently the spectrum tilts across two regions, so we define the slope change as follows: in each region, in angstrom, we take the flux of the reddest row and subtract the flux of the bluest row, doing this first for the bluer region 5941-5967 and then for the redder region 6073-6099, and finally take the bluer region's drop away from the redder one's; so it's 1.2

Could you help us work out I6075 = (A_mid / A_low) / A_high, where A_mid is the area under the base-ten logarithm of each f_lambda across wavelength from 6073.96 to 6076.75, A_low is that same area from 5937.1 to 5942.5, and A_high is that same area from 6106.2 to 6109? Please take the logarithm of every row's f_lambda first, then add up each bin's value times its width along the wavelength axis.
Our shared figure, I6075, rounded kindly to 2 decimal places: 0.17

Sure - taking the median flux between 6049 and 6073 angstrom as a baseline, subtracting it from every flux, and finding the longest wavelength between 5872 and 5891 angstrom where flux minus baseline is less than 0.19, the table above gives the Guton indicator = 5890.09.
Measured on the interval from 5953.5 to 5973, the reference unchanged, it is 5972.03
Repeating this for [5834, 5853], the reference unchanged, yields 5852.23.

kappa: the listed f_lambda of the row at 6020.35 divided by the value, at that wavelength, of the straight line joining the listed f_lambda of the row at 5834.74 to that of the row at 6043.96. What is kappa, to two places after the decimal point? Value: 0.94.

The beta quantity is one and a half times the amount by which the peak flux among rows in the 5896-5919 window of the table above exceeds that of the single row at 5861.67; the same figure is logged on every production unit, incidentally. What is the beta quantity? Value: 2.8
